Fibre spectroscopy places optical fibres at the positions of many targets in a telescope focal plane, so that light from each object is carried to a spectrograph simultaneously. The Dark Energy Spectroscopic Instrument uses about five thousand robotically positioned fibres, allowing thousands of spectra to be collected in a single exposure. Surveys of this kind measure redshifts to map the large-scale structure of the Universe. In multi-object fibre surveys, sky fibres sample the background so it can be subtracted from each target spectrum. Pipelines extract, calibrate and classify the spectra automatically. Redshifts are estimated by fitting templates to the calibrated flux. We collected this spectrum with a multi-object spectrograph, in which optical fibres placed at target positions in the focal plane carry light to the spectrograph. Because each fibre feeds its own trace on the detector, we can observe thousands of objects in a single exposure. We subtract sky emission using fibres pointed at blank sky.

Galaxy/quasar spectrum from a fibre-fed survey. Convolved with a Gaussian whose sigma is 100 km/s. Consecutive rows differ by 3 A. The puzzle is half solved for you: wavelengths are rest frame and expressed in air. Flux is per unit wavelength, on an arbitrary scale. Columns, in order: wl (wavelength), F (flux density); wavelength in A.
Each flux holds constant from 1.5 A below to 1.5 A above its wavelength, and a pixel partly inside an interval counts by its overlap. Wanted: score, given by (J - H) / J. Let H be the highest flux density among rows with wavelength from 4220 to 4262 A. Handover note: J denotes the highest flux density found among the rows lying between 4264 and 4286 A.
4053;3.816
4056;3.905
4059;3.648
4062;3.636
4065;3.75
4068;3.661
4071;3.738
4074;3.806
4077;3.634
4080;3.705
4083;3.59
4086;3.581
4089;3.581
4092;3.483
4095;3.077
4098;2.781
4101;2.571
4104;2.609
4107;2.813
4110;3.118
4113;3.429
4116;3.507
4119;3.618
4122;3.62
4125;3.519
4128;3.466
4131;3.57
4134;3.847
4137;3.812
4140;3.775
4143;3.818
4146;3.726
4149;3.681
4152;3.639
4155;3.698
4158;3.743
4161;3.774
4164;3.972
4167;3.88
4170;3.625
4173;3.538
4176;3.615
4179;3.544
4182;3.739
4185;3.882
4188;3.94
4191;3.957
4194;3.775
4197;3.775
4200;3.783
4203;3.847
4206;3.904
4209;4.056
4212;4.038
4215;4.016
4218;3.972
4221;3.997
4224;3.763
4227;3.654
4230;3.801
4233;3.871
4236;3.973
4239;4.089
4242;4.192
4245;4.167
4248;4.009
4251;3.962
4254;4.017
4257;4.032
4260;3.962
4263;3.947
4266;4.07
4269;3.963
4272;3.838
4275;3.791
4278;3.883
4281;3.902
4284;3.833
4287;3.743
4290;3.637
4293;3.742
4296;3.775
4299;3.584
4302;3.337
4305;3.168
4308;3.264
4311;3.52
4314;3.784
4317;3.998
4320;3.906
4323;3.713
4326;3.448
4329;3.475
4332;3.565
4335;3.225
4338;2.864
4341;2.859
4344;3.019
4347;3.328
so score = -0.03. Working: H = 4.192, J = 4.07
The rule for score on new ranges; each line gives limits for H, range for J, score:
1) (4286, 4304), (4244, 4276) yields 0.09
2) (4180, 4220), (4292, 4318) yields -0.01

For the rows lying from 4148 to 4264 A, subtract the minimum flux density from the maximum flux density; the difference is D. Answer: 0.7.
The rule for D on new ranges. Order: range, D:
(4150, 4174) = 0.4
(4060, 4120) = 1.2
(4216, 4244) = 0.5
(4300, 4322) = 0.8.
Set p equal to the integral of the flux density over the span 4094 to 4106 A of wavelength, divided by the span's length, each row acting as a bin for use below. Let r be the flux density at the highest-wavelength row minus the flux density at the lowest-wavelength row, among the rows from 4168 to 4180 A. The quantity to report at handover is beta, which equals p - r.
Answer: 2.8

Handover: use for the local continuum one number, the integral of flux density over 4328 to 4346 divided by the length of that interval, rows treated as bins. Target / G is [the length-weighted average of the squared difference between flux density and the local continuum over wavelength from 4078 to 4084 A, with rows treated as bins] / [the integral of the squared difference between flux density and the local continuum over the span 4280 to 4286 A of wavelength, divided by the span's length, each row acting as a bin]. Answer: 0.5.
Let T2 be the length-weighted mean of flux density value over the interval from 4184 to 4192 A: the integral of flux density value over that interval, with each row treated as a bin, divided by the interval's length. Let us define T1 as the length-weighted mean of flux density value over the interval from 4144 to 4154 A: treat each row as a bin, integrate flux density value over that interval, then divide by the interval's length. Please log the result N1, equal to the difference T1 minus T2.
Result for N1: -0.24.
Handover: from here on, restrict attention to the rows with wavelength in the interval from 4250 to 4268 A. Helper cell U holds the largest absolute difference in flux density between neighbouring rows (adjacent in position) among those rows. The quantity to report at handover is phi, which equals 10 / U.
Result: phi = 81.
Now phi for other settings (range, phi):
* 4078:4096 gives 25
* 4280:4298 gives 94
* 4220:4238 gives 43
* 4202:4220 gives 66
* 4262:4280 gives 80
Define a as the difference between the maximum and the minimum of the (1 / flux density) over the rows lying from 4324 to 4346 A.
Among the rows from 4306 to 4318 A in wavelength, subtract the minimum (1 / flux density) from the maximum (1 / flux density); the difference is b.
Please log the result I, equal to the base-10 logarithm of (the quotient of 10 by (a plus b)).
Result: 1.90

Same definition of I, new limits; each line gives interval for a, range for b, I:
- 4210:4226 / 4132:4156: 2.48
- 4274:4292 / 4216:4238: 2.38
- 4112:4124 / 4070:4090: 2.50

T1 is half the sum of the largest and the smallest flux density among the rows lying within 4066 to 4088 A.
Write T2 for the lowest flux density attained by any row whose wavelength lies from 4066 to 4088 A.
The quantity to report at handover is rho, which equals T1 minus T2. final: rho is 0.11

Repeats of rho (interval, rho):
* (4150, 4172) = 0.17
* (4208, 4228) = 0.20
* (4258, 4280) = 0.14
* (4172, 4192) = 0.21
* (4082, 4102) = 0.51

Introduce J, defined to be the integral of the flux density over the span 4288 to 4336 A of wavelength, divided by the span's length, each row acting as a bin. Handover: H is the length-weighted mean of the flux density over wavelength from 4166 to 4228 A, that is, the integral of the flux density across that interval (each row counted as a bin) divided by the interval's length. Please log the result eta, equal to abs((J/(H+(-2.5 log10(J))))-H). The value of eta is 2.4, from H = 3.8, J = 3.6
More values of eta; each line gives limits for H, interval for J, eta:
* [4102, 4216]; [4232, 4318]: 1.9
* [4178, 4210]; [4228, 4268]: 2.1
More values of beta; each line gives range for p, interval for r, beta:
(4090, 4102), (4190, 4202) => 3.2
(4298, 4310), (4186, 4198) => 3.5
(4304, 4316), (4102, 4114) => 2.6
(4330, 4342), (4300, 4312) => 3.0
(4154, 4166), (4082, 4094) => 3.9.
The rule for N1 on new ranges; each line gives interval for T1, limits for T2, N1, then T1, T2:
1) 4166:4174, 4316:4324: -0.20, 3.68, 3.87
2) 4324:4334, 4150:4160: -0.20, 3.49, 3.70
